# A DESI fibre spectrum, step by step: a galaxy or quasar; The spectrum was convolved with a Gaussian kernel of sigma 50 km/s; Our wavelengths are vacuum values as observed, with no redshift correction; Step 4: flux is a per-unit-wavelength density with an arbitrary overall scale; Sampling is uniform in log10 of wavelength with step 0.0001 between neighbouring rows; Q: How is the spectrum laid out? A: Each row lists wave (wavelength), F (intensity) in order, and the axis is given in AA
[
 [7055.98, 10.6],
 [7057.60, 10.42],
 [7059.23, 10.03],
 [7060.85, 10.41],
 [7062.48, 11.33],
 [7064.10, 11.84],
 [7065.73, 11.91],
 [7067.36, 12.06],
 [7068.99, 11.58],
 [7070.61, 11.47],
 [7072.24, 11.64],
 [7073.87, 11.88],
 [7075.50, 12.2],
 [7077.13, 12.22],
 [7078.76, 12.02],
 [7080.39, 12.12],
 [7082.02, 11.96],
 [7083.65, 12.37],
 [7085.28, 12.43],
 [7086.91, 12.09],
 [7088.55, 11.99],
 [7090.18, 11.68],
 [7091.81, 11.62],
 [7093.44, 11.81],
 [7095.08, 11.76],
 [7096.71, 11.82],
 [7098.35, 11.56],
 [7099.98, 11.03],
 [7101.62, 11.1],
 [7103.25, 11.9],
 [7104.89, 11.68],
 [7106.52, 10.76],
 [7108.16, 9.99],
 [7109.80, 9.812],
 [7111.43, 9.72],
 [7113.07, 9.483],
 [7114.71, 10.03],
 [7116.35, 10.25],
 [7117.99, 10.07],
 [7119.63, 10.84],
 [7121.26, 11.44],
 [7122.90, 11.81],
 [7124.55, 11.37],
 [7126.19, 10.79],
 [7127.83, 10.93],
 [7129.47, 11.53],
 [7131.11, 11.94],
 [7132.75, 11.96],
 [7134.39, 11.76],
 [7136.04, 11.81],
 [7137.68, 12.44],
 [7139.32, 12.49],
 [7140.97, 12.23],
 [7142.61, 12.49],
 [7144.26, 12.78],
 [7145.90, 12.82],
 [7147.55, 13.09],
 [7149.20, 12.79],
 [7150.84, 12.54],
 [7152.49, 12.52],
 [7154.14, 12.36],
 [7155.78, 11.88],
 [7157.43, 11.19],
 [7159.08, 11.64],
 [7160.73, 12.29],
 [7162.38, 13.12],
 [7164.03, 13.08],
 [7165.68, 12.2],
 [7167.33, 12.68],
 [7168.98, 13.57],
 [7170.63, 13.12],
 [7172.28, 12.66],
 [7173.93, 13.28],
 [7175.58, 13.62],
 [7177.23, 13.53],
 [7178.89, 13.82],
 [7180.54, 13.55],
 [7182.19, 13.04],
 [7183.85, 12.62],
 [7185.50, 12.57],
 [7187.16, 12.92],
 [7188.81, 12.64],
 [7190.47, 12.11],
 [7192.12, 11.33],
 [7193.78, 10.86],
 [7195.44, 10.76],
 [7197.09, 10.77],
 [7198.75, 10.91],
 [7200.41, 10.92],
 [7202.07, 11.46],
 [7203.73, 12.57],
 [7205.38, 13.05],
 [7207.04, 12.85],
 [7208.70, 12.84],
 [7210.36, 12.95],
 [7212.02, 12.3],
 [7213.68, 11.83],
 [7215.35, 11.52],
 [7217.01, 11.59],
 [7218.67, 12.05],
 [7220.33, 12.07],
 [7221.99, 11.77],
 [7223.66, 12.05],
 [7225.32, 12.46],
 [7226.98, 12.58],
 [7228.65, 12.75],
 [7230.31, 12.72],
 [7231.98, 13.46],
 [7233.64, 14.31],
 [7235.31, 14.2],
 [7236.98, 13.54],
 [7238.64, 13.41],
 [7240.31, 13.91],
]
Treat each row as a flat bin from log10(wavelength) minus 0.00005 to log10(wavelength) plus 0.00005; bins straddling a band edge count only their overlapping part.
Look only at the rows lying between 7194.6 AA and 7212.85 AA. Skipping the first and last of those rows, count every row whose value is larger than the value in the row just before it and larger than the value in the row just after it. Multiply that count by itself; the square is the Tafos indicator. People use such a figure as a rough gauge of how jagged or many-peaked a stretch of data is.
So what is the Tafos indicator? 4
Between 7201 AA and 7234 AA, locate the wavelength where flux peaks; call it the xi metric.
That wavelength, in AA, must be 7233.64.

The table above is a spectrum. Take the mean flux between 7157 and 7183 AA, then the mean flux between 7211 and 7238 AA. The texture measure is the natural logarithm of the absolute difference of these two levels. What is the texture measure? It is -1.1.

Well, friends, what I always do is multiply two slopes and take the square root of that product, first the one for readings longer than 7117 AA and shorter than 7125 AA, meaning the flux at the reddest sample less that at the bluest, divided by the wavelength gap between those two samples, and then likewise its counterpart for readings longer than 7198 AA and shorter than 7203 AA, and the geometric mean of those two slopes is 0.18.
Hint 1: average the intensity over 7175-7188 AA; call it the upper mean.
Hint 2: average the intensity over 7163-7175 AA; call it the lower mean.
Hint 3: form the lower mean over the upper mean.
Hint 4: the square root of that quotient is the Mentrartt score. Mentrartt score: 0.99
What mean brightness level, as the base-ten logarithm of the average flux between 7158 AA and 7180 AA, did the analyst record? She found 1.11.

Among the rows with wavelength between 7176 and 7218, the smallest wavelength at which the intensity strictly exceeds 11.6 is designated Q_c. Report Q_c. 7177.23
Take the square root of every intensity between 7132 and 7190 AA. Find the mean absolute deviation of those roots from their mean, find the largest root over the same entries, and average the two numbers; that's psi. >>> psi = 1.89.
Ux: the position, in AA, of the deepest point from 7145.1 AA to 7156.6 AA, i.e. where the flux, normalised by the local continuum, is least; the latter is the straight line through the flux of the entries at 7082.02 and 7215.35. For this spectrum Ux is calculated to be 7155.78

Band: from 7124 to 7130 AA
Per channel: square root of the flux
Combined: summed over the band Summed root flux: 13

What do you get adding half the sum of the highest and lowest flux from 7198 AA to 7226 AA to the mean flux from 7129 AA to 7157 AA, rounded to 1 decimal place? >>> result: 24.3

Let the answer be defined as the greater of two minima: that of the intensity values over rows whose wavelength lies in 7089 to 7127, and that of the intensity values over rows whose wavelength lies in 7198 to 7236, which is 10.91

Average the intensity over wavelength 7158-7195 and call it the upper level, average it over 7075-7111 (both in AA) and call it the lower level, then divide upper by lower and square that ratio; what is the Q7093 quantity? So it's 1.20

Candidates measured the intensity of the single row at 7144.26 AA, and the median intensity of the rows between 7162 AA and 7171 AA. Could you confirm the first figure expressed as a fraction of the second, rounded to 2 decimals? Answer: 0.98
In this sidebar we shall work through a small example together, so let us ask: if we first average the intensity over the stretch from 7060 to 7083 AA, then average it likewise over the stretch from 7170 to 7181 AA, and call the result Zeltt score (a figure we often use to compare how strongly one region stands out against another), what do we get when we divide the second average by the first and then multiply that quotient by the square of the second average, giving 203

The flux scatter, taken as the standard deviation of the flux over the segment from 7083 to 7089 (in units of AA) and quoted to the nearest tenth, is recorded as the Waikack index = 0.2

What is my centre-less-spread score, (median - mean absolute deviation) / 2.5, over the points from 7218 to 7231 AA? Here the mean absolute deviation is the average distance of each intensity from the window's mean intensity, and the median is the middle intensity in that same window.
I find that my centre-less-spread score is 4.78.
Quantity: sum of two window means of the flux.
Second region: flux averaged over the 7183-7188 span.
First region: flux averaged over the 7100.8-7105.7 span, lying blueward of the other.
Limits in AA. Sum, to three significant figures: 24.3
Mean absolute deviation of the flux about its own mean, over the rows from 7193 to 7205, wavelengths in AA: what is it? 0.48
